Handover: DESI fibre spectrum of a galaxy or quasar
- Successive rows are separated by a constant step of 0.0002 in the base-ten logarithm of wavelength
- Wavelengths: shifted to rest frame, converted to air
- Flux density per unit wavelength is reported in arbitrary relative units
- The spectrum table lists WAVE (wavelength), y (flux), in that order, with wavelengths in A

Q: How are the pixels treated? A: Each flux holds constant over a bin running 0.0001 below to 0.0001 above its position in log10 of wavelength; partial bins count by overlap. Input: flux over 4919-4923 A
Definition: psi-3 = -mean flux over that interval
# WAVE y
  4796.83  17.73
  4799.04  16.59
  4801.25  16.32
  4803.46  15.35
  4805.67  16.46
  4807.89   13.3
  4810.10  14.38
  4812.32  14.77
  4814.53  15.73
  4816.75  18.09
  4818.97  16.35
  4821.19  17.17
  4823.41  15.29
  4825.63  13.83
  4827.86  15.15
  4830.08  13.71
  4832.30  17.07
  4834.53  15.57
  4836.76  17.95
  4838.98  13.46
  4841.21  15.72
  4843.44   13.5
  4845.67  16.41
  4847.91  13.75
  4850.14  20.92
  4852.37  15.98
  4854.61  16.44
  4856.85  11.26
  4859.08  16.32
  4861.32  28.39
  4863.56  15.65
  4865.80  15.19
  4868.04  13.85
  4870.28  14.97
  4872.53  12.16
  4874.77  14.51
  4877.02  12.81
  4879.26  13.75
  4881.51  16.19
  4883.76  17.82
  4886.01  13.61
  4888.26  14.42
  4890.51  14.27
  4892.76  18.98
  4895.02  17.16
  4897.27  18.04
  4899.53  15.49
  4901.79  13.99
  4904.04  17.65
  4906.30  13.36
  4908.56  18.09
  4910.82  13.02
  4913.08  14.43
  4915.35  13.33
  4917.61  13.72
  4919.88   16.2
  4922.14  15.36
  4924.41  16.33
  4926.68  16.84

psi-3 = -15.8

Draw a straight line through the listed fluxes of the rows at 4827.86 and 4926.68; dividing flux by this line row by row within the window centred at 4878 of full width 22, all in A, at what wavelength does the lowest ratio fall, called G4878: 4872.53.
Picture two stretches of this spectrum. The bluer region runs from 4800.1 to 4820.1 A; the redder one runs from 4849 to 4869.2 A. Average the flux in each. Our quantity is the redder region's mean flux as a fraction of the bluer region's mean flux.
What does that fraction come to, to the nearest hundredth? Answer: 1.09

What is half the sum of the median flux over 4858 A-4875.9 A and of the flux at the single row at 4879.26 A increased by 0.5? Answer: 14.7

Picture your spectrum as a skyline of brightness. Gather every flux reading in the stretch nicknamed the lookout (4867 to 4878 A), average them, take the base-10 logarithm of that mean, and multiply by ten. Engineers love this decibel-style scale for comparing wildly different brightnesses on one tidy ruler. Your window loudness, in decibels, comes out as 11.4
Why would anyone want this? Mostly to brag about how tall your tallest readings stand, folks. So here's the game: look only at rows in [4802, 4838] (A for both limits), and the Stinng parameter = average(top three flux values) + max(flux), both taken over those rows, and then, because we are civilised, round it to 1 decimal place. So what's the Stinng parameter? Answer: 35.8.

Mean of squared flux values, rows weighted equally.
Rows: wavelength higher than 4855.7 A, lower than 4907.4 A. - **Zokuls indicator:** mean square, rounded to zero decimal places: 256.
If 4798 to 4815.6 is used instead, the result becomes 237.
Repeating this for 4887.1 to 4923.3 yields 243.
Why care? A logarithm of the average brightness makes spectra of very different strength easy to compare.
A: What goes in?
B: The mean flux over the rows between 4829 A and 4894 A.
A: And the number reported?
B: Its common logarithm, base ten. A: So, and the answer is 1.195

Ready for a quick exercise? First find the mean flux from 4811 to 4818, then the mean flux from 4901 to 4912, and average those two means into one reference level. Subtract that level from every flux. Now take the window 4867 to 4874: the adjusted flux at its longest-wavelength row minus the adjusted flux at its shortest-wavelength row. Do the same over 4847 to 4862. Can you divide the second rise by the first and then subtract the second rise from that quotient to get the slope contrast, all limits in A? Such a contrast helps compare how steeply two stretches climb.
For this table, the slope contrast -23.3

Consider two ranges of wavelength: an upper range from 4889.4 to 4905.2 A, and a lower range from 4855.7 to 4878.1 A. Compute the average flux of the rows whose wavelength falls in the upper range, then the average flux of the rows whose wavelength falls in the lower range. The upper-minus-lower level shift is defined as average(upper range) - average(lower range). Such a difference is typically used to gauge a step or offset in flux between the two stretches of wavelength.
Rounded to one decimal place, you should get 1.0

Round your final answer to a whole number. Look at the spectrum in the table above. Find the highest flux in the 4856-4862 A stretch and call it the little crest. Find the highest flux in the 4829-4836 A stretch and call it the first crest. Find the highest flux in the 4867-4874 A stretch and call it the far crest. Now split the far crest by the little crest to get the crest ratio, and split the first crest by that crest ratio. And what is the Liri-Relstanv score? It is 32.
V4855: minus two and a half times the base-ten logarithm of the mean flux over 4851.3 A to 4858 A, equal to -2.91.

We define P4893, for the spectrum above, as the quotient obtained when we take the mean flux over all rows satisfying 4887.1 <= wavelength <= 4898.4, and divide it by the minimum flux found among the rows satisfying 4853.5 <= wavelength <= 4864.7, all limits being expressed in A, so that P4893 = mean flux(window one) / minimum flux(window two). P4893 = 1.47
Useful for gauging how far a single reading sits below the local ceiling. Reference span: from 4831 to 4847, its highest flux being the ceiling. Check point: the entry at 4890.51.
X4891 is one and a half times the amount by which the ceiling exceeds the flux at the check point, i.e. 6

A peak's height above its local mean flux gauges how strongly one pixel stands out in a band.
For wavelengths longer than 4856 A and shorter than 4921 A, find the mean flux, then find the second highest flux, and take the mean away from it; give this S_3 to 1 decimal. 3.5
